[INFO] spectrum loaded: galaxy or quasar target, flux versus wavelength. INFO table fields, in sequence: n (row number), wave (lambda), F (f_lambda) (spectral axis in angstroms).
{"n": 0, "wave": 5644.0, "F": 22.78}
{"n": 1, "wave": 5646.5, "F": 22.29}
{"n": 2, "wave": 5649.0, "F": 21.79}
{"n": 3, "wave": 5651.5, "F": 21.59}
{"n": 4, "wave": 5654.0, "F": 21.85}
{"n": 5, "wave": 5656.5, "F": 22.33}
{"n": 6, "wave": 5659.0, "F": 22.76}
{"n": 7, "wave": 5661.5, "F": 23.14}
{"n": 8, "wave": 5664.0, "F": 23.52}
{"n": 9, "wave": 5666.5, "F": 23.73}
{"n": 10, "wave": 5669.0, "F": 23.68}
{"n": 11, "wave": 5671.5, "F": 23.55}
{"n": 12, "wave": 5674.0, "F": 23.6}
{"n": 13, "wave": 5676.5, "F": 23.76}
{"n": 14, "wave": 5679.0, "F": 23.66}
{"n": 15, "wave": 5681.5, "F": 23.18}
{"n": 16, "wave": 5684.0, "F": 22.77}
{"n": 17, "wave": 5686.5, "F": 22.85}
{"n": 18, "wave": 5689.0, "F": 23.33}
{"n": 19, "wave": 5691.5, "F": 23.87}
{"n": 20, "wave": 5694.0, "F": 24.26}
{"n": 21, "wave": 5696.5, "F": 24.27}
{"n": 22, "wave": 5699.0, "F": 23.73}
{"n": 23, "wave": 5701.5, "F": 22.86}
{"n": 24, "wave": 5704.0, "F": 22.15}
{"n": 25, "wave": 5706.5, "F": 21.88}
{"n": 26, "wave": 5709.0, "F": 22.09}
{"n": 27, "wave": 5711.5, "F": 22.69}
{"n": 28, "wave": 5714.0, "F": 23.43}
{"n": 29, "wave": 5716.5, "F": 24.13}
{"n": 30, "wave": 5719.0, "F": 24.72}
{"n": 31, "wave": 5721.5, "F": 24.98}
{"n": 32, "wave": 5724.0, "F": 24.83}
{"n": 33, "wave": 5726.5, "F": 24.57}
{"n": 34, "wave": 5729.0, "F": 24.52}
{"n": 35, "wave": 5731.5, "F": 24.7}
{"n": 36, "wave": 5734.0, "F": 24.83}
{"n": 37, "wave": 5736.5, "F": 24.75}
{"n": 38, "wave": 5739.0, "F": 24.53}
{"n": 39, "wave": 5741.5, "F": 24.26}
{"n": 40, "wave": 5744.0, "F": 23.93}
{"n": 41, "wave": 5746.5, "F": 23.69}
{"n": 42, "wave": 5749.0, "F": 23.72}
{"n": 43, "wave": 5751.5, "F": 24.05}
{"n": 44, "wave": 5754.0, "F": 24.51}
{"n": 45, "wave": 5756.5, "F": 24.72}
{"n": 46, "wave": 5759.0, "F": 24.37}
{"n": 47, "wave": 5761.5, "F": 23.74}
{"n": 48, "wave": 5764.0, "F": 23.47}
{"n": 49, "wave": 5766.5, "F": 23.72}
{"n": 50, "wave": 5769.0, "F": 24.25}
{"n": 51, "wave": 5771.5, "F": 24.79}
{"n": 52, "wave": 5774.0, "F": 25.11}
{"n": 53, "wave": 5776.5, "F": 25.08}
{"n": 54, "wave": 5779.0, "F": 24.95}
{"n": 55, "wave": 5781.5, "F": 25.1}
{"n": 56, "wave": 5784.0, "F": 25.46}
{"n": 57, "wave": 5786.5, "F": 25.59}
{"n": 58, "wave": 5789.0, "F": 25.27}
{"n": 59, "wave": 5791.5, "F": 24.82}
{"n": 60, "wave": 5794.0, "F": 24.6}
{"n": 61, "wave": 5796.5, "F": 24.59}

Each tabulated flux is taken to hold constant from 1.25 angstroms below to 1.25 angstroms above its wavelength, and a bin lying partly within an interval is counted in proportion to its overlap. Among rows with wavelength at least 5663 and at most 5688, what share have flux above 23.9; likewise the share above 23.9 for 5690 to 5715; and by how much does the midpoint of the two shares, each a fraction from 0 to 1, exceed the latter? -0.1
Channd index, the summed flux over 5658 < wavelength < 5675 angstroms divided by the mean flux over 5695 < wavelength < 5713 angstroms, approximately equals 7.2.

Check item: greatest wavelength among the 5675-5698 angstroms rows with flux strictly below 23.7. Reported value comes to 5689.0 angstroms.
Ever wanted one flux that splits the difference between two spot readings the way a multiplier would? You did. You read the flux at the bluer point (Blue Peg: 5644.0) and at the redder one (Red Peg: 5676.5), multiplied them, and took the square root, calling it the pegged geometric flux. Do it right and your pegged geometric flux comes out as 23.3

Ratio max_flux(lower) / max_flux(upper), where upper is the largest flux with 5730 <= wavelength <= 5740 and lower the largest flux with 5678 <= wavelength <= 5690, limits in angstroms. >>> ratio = 0.953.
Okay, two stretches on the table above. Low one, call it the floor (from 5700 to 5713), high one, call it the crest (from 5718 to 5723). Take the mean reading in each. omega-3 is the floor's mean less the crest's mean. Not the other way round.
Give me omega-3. -2.5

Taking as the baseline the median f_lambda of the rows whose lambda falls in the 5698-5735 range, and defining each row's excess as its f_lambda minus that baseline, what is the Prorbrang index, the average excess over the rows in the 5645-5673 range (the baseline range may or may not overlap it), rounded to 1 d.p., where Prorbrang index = -1.4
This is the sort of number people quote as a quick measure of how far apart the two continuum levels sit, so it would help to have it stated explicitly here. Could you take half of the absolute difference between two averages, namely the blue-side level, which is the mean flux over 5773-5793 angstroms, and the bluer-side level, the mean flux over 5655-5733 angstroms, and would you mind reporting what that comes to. 0.82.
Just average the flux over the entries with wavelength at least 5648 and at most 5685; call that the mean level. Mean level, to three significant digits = 23.0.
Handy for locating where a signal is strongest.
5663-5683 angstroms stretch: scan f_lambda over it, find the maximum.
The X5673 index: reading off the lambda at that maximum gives 5676.5 angstroms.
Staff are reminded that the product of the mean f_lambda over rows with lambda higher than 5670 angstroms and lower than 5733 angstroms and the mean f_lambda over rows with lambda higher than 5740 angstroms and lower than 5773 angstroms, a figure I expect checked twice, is 569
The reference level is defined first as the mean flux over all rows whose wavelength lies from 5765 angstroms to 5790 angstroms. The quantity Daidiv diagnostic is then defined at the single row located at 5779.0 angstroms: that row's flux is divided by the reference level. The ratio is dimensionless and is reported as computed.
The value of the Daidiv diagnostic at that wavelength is 1.00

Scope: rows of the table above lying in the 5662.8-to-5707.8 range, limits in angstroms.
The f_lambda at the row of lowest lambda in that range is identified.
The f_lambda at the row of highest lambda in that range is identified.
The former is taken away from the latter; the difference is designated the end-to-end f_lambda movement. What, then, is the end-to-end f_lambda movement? -1.6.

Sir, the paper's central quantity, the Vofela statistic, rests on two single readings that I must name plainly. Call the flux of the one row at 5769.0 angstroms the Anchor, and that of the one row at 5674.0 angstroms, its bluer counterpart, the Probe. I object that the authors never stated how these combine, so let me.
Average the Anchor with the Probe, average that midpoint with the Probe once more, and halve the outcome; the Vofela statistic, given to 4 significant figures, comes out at 11.88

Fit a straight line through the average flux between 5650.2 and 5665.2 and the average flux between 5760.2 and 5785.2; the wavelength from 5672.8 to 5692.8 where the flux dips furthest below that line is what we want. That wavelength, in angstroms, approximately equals 5684.0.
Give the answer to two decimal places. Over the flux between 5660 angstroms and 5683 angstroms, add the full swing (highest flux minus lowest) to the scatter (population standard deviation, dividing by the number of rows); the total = 0.83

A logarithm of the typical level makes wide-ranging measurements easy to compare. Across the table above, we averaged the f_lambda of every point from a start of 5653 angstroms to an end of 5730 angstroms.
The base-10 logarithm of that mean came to 1.37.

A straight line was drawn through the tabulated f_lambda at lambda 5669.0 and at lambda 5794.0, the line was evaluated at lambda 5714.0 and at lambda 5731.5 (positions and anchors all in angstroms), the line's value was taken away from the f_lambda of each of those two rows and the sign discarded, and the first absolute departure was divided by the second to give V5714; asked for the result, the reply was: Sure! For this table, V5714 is 1.0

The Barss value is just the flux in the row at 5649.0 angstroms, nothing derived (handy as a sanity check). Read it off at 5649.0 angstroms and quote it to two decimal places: 21.79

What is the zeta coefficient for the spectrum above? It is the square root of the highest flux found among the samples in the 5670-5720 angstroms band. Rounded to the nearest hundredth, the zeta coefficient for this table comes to 4.97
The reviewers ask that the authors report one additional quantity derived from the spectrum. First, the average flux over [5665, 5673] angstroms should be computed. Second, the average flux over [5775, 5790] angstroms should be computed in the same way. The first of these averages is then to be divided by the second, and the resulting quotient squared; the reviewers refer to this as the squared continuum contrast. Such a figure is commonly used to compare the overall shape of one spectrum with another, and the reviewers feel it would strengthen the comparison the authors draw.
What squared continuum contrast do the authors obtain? 0.878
